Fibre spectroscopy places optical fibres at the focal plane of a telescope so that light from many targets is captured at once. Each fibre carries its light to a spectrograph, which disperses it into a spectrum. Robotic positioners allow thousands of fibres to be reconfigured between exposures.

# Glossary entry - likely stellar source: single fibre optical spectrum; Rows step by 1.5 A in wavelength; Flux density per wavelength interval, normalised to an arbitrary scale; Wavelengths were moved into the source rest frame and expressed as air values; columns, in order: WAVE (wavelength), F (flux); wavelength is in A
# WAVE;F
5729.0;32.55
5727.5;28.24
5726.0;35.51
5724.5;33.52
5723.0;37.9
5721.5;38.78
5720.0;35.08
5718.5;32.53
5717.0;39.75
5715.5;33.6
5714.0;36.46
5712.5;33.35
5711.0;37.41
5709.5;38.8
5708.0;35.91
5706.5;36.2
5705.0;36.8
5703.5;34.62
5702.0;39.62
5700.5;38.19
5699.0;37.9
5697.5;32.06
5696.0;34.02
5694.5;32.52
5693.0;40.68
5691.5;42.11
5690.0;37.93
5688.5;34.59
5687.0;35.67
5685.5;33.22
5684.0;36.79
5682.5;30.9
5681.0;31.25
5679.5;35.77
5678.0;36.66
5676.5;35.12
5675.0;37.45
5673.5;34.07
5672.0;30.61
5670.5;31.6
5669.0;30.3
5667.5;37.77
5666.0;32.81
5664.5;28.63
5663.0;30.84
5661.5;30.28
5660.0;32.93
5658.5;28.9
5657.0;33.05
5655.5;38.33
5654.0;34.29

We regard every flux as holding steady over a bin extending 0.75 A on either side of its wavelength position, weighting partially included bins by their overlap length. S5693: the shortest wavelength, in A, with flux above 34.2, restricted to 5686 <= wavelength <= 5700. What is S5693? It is 5687.0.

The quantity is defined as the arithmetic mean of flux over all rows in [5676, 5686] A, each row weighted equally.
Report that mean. 34.2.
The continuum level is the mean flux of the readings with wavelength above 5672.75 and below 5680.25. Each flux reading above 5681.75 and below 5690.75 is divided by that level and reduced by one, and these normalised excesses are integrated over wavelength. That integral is -0.2 A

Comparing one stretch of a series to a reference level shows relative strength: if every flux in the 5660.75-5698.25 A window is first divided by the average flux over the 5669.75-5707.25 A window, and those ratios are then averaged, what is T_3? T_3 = 0.96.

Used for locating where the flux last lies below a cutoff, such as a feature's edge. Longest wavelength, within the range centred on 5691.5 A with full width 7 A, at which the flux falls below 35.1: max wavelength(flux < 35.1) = 5694.5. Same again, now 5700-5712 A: 5703.5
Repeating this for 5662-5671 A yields 5670.5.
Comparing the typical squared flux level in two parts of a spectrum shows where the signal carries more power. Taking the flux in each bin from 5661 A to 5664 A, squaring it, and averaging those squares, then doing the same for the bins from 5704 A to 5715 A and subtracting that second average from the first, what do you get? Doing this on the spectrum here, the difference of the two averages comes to -395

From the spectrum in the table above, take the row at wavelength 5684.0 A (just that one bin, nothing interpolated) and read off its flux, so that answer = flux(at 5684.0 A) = 36.79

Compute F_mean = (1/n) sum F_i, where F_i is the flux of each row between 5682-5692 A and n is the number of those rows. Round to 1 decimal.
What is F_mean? 35.9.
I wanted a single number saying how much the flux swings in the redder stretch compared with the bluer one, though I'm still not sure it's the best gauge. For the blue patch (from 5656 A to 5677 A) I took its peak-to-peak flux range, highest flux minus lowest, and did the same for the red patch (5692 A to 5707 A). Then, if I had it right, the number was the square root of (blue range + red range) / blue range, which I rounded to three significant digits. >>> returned 1.39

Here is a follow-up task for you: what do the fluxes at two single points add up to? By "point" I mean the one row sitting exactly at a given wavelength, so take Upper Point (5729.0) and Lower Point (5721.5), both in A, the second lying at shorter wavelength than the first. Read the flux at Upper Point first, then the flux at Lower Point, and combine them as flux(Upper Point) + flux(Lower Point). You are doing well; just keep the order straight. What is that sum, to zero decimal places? 71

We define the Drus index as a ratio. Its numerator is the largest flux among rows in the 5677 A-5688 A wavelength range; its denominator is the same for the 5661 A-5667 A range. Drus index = 1.12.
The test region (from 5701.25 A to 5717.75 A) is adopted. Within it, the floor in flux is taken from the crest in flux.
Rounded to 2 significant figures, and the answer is 6.4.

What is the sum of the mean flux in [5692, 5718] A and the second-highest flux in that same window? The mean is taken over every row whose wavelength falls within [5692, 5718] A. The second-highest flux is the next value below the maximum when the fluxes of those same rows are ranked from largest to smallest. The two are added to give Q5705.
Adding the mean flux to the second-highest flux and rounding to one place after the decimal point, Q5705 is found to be 76.1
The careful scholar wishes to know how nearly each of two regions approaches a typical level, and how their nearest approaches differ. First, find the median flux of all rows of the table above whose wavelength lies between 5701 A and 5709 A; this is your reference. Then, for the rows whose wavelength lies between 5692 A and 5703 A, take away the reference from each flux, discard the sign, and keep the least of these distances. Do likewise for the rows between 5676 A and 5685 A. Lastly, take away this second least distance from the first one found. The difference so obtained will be 1.3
